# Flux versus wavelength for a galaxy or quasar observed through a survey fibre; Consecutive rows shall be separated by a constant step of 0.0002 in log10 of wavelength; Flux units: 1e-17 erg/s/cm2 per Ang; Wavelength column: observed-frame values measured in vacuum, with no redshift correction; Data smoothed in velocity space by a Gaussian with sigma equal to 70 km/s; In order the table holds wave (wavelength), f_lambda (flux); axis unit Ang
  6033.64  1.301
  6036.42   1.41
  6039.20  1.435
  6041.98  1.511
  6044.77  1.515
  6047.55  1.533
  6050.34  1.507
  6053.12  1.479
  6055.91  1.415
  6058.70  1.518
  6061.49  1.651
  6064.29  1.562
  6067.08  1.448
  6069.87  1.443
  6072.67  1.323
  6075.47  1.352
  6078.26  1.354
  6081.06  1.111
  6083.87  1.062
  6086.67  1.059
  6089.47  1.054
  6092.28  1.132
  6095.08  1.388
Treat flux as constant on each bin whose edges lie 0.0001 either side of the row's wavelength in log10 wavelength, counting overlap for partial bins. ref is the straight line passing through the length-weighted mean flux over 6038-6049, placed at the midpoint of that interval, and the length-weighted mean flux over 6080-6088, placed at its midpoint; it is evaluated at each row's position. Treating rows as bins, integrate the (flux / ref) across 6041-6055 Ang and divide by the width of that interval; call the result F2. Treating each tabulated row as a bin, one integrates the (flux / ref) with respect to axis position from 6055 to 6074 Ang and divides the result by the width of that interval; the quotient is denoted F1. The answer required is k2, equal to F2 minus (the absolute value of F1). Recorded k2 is -0.12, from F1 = 1.16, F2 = 1.04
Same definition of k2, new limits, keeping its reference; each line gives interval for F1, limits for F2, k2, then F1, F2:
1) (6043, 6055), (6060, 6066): 0.19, 1.04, 1.23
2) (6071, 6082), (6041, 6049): -0.10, 1.12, 1.02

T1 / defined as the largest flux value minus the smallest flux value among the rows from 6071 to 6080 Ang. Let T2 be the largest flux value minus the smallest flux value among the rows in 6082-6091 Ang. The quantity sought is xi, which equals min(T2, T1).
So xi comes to 0.01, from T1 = 0.03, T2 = 0.008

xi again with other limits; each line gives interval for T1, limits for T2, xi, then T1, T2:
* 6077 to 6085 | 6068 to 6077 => 0.12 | 0.29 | 0.120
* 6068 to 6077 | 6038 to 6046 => 0.08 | 0.12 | 0.080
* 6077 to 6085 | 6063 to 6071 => 0.12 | 0.29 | 0.119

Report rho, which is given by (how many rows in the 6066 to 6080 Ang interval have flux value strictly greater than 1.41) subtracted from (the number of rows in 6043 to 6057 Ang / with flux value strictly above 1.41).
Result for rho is 3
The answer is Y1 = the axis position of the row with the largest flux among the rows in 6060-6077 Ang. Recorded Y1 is 6061.49 Ang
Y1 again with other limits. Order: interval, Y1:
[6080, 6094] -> 6092.28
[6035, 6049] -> 6047.55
